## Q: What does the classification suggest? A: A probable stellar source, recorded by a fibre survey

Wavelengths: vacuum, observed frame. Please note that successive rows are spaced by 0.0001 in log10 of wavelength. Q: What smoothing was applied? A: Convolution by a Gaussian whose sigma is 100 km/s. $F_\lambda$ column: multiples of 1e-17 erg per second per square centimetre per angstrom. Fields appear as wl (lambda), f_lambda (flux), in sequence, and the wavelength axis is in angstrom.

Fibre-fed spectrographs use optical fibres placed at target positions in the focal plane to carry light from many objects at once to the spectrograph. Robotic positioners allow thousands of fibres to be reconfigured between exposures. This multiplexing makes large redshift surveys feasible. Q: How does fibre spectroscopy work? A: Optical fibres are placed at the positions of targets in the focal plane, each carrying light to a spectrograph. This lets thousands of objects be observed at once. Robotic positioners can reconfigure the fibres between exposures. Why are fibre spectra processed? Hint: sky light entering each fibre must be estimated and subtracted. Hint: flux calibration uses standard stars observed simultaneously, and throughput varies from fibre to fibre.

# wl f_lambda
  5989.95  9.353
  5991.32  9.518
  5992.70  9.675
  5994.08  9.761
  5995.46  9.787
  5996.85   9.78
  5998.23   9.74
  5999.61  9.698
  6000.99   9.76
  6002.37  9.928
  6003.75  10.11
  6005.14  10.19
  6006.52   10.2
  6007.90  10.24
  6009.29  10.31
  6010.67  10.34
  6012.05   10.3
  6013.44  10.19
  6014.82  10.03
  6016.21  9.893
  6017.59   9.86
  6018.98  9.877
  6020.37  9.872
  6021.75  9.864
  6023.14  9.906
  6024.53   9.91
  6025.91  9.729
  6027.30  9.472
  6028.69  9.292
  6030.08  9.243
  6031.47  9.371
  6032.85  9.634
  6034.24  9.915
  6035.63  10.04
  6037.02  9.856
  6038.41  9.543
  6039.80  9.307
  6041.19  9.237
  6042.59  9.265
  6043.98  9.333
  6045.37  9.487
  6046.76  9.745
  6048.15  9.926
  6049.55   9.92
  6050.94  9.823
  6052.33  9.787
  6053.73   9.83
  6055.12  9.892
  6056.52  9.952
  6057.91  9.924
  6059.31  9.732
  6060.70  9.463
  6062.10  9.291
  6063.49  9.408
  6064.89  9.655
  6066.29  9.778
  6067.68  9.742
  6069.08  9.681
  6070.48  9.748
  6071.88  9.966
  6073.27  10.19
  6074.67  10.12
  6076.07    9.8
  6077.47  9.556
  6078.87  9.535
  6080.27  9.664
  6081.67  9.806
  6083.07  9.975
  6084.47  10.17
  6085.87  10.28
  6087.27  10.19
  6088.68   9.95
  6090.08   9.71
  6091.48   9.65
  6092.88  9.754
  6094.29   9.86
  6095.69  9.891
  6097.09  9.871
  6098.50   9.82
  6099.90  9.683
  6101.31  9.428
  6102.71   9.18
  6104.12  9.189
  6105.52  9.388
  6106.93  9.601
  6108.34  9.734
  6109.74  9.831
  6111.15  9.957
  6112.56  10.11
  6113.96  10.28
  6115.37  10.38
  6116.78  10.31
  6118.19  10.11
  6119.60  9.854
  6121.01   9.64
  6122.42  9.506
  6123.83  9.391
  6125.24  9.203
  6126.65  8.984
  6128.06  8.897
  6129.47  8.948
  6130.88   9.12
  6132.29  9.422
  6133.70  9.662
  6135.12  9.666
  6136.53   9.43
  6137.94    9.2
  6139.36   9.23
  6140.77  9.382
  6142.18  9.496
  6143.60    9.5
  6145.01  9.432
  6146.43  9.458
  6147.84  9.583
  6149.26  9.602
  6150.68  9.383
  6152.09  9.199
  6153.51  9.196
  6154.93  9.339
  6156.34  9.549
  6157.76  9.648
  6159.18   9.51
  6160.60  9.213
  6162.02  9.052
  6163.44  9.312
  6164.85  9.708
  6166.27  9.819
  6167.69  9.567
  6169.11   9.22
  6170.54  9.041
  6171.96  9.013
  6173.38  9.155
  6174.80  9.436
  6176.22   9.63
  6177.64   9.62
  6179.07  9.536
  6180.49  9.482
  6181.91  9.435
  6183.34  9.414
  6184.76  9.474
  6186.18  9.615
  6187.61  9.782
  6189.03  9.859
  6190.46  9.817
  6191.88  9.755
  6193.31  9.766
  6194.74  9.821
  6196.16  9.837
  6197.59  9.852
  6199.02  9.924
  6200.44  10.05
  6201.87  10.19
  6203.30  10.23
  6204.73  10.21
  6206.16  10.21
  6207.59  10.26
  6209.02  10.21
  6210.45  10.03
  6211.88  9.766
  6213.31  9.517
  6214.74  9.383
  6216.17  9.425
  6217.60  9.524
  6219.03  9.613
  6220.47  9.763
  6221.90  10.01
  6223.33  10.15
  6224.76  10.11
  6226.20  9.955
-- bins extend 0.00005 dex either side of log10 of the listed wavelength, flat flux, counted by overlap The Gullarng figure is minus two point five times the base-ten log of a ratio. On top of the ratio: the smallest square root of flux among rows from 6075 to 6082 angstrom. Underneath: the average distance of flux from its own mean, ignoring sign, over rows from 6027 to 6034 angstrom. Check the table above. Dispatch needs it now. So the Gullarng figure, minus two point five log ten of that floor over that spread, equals -3.5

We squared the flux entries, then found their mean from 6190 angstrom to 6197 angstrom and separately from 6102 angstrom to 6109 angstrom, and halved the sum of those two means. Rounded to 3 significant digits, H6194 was 92.4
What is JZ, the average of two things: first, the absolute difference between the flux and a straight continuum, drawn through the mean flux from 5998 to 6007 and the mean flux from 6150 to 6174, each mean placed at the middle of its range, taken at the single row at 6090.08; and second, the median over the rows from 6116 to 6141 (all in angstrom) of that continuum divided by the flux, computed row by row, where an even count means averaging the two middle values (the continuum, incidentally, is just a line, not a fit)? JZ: 0.55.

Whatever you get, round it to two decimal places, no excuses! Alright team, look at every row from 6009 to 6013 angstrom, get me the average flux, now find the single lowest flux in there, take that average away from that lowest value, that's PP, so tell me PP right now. -0.02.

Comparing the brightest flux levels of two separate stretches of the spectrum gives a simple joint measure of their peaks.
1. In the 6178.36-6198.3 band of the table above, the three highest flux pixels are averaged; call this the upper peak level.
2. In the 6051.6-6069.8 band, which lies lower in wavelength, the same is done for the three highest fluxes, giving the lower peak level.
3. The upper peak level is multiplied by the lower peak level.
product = 98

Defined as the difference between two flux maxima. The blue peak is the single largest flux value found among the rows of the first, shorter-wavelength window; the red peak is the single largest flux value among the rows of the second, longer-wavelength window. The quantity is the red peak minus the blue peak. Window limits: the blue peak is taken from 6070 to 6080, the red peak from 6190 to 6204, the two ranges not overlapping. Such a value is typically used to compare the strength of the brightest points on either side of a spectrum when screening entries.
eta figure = 0.0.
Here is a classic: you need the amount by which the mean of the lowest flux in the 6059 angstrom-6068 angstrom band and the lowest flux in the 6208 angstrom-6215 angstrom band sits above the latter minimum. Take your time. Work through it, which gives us -0.05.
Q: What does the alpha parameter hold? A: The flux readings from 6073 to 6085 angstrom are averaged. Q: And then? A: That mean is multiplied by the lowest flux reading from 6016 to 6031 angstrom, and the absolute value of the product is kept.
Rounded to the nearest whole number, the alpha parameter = 91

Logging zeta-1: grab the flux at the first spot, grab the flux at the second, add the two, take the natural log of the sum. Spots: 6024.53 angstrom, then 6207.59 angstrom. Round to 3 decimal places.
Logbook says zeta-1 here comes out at 3.004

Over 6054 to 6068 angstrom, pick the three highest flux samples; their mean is 9.9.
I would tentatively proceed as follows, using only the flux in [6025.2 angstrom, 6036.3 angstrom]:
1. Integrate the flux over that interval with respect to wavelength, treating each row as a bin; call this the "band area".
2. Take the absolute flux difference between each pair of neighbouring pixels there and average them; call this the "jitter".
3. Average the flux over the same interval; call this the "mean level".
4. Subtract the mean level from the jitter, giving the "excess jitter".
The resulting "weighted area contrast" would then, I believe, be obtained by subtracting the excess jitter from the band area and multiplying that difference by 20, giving 2318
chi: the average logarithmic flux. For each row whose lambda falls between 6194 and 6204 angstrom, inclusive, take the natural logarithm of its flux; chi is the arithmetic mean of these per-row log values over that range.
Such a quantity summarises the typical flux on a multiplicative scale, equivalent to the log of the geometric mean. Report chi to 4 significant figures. 2.301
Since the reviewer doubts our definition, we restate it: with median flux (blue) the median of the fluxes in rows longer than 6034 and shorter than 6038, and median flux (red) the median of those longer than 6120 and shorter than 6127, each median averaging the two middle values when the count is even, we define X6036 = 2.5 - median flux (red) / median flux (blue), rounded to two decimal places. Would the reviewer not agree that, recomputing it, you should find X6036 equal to 1.55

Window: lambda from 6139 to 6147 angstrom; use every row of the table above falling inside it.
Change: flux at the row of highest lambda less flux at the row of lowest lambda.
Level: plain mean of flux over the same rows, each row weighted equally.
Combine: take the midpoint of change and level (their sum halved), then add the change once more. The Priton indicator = 5.1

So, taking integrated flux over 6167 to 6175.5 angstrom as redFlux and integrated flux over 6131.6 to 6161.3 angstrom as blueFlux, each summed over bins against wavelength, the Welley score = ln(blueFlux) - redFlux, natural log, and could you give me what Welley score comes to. -73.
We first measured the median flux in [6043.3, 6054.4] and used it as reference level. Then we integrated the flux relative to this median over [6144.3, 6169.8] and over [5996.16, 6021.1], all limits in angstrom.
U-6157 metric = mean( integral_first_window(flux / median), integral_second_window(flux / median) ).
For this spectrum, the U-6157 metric 25.0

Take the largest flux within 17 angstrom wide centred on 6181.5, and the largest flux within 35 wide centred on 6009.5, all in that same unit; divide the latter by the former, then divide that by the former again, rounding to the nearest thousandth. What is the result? 0.106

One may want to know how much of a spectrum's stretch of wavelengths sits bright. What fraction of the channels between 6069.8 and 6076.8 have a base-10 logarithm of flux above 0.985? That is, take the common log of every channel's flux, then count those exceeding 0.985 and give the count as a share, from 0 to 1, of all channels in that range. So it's 1.0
